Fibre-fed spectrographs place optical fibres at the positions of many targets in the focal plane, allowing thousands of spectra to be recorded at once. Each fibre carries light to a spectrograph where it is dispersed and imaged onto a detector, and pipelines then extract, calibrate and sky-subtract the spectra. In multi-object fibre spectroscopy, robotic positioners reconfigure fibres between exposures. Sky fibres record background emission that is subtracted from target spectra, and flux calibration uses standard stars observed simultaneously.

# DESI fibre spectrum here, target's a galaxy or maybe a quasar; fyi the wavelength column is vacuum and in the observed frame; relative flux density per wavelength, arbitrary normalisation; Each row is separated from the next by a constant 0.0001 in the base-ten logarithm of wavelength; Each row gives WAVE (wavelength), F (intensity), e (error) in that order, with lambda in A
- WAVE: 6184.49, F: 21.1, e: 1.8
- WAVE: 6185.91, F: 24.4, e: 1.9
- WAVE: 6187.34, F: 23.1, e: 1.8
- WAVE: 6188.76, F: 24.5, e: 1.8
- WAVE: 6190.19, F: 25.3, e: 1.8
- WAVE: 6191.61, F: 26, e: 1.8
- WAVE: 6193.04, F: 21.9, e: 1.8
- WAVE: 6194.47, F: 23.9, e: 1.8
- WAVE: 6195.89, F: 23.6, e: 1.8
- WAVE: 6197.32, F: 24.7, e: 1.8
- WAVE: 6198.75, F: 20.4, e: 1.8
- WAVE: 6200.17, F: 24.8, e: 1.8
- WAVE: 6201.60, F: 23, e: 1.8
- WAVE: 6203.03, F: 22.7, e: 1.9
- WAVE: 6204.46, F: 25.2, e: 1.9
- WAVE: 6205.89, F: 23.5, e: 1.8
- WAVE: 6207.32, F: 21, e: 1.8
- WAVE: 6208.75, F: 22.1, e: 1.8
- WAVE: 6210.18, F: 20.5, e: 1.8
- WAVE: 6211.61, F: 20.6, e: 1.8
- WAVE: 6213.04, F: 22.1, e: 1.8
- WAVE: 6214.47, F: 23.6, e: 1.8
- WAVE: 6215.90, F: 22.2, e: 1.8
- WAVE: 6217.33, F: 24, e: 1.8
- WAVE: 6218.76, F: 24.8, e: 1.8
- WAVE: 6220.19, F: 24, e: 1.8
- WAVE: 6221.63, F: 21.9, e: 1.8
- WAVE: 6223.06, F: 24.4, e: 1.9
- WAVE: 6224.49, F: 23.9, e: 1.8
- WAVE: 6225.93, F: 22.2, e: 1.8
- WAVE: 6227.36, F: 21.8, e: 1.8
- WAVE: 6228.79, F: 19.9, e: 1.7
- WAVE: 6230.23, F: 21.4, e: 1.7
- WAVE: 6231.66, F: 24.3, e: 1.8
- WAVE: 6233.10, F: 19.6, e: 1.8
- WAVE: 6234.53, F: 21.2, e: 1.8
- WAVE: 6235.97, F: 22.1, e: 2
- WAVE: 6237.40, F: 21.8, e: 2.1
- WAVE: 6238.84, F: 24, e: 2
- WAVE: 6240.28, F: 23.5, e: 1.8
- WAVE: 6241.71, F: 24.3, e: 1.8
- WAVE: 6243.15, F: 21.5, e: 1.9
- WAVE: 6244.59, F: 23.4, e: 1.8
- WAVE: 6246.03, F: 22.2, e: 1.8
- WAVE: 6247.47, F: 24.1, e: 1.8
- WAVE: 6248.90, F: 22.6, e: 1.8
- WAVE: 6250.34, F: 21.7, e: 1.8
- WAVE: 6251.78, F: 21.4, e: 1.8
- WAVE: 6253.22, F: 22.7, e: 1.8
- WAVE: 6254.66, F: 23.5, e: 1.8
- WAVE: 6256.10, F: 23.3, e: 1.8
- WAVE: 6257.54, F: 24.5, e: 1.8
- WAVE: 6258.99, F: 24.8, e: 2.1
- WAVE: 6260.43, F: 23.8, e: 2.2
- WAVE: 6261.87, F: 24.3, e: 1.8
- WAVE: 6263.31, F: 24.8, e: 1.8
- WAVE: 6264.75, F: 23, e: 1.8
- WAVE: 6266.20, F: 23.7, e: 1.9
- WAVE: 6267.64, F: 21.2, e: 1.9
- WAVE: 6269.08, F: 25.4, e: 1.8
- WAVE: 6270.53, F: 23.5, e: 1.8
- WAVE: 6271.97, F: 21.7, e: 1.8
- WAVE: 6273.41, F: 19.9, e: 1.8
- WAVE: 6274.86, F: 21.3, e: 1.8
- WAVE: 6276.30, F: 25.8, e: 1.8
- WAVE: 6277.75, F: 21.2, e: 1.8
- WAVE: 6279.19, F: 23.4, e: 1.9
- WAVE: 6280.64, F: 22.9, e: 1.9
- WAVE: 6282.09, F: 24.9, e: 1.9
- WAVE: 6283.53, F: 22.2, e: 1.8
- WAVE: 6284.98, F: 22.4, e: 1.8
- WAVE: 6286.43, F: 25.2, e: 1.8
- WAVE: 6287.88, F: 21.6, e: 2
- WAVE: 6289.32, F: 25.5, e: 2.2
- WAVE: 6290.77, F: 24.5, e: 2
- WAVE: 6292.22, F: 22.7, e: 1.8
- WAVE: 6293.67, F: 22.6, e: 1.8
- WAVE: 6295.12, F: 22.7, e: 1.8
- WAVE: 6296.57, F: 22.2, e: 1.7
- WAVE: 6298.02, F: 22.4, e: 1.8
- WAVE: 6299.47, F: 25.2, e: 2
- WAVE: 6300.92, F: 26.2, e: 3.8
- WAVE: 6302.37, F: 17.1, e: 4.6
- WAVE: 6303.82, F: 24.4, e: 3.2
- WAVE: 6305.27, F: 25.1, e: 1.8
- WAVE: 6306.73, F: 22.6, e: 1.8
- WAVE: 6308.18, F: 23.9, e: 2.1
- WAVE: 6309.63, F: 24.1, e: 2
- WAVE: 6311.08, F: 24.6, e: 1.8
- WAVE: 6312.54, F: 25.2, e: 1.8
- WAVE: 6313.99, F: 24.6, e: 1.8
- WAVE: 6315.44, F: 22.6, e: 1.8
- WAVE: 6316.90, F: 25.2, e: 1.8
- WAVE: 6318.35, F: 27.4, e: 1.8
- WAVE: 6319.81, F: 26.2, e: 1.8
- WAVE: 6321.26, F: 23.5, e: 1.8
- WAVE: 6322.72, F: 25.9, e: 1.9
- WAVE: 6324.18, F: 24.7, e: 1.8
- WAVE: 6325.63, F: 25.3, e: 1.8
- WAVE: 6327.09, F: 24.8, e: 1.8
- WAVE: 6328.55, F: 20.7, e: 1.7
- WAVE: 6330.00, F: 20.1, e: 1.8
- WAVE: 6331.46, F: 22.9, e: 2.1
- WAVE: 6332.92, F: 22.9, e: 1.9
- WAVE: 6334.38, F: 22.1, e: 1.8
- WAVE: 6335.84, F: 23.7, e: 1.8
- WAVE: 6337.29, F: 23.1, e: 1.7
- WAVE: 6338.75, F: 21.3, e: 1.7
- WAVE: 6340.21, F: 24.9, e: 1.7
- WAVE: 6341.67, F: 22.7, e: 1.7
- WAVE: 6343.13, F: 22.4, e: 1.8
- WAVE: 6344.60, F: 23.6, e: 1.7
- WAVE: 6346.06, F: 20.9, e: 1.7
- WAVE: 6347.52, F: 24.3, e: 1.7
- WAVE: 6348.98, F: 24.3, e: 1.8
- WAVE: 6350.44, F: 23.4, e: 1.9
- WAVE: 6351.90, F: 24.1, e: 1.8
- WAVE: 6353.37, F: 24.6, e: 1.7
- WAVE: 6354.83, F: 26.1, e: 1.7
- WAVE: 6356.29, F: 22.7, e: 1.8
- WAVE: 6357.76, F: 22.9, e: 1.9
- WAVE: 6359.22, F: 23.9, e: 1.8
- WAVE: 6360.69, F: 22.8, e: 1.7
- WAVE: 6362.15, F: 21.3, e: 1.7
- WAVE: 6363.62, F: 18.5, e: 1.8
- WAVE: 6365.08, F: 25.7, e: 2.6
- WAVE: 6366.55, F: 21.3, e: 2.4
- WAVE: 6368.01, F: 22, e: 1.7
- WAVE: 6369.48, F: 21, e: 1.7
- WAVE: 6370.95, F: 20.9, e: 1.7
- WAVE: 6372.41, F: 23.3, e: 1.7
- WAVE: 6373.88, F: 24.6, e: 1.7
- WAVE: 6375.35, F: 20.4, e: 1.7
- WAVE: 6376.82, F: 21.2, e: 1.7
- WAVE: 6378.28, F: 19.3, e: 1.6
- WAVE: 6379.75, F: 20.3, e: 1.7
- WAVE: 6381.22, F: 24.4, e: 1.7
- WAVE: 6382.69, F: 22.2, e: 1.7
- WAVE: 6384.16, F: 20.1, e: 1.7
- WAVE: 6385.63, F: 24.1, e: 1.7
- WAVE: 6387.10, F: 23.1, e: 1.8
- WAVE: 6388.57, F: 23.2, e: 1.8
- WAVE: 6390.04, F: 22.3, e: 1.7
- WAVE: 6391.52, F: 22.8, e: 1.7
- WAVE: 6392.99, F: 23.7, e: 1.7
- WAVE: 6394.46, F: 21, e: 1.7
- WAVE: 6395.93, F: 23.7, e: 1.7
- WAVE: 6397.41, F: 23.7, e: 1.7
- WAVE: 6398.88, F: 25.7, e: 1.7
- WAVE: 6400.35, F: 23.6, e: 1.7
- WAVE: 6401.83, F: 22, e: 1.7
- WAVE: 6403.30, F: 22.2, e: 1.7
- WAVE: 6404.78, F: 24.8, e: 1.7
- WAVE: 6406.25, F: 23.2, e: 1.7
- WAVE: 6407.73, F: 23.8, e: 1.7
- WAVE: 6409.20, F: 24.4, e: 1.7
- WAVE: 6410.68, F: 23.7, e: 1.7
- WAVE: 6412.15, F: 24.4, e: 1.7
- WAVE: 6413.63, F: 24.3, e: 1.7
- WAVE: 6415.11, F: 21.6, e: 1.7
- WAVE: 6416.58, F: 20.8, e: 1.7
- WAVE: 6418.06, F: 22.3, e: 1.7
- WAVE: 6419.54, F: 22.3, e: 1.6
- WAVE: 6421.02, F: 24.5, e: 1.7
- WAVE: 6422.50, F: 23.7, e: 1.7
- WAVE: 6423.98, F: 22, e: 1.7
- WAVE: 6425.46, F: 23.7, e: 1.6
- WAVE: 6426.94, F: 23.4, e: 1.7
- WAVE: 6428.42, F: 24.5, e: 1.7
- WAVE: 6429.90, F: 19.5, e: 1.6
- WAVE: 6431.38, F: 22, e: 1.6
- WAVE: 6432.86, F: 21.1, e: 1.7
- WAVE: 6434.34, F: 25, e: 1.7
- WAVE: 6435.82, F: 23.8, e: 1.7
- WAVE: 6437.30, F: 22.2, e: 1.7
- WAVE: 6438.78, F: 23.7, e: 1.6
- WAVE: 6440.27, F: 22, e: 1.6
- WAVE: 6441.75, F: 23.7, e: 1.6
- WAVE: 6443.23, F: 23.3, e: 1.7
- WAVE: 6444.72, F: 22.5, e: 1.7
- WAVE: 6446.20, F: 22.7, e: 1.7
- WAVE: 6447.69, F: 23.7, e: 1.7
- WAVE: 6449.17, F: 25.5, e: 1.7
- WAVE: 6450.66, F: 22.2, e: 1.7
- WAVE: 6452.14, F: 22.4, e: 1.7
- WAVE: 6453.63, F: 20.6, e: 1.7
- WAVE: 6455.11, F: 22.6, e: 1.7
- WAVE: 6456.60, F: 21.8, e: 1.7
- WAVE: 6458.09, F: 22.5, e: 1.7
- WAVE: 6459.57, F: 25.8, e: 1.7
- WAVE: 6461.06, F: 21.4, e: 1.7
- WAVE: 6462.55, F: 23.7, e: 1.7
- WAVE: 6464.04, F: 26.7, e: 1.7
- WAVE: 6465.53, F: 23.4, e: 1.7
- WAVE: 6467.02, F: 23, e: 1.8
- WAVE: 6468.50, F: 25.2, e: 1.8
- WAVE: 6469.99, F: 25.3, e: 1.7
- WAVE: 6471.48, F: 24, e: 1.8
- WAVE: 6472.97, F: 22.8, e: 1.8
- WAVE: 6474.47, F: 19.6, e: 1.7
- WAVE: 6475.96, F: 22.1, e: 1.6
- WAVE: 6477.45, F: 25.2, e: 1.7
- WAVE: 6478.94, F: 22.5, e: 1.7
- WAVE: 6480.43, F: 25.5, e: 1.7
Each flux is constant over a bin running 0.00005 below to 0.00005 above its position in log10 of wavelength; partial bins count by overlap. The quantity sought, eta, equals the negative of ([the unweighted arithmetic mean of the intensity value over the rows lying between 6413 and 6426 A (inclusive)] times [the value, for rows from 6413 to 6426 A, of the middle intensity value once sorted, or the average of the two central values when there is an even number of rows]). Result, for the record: -508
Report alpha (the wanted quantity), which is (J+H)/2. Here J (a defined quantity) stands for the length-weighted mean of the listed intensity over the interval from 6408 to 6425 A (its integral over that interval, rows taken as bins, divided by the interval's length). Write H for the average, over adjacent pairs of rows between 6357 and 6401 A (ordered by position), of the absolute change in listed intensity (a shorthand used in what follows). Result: 12.5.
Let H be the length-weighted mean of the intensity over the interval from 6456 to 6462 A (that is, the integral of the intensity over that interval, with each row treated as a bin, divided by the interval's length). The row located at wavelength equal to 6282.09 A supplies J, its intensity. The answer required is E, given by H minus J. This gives -2.0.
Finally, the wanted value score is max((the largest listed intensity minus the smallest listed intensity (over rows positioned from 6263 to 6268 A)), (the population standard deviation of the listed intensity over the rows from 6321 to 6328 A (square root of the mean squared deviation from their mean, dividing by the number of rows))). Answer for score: 3.6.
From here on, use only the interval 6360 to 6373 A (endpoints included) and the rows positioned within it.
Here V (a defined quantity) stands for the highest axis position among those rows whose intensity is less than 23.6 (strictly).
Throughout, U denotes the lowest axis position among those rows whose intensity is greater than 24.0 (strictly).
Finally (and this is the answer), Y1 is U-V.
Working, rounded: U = 6365.08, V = 6372.41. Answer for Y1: -7.3 A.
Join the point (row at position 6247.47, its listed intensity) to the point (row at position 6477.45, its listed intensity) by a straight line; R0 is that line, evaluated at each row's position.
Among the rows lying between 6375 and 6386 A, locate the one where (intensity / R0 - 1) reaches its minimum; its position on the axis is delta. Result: 6378.28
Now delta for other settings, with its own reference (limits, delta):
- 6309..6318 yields 6315.44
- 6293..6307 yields 6302.37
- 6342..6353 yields 6346.06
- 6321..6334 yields 6330.00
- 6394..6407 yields 6394.46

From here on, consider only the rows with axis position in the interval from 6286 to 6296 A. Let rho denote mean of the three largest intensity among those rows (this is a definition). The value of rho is 25.1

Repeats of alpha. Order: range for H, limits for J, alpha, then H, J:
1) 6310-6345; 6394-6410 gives 12.5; 1.57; 23.5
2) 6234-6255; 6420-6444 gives 12.1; 1.24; 23.0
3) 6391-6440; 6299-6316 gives 12.7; 1.52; 23.8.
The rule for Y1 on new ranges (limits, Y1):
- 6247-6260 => -8.6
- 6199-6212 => -11.4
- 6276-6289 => -11.6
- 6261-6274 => -11.5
